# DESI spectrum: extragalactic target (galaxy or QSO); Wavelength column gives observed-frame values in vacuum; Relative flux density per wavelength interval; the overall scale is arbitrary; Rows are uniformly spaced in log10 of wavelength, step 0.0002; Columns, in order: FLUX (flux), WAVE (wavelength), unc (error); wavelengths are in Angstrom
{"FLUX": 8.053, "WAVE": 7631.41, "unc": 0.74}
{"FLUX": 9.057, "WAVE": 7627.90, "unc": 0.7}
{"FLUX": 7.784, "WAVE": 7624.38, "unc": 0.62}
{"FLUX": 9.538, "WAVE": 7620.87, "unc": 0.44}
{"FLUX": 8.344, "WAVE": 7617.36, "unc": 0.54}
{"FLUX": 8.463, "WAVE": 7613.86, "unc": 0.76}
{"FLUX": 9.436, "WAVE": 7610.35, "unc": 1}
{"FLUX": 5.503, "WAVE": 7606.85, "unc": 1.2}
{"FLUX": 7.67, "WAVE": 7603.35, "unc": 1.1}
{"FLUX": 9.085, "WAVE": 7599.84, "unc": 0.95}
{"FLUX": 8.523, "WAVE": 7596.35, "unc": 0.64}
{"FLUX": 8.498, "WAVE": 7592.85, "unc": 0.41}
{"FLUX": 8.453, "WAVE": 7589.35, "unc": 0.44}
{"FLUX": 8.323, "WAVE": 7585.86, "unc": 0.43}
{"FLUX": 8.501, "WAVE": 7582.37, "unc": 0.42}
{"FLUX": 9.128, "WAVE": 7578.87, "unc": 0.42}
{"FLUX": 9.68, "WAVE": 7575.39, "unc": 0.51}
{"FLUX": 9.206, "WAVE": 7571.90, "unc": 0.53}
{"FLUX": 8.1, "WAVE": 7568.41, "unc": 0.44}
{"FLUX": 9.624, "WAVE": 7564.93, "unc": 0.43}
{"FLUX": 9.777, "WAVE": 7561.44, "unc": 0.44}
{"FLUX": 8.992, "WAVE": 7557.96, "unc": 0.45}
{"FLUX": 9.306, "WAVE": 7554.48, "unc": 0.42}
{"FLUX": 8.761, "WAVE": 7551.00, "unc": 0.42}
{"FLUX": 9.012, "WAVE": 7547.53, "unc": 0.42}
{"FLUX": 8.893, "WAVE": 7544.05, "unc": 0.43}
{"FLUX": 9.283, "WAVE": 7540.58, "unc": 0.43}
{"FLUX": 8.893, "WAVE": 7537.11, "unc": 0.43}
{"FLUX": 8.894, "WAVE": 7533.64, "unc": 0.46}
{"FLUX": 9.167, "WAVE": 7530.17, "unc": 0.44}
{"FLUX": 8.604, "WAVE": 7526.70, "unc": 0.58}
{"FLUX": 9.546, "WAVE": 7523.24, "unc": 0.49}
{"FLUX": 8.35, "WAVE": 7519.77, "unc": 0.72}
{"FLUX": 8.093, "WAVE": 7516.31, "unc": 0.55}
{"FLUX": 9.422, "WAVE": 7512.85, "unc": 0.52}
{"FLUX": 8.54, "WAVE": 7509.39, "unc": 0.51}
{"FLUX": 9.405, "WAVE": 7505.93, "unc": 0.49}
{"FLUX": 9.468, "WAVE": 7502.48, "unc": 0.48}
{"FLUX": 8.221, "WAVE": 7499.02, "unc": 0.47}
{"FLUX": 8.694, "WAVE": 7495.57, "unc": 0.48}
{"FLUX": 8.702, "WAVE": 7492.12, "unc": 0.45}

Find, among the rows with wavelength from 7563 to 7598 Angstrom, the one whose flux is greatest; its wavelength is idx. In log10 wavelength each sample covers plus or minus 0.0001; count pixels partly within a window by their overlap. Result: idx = 7575.39 Angstrom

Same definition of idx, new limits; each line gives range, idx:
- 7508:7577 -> 7561.44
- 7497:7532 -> 7523.24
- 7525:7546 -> 7540.58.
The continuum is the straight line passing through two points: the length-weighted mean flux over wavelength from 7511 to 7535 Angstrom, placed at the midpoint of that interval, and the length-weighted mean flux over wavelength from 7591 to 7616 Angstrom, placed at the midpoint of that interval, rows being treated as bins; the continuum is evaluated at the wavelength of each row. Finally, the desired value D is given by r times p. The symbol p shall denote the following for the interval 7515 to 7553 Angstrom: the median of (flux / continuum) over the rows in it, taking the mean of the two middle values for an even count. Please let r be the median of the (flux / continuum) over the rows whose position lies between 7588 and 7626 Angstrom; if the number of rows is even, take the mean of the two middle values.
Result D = 1.053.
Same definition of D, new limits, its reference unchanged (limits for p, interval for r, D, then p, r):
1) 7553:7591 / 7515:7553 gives 1.101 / 1.08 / 1.02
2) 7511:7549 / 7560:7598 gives 1.060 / 1.02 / 1.04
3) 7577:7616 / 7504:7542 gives 1.046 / 1.03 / 1.02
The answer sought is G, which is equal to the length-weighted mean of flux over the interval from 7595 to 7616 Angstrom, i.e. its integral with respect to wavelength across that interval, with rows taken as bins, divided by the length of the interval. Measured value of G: 8.1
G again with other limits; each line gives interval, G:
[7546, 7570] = 9.1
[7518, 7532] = 8.9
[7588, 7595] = 8.5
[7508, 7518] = 8.7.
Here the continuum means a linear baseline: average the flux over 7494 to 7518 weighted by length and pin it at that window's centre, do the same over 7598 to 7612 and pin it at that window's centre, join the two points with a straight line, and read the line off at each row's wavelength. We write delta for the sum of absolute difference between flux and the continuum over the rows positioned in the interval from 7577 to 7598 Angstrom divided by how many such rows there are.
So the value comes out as 0.49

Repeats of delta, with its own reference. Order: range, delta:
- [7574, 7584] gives 0.94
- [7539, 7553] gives 0.52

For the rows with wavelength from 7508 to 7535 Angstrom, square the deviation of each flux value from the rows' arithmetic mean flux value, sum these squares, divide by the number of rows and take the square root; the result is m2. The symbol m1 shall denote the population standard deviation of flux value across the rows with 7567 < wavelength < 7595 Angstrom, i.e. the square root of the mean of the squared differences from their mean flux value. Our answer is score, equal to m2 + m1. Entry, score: 0.99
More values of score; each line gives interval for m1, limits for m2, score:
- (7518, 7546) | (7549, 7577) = 0.88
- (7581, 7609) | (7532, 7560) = 1.22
